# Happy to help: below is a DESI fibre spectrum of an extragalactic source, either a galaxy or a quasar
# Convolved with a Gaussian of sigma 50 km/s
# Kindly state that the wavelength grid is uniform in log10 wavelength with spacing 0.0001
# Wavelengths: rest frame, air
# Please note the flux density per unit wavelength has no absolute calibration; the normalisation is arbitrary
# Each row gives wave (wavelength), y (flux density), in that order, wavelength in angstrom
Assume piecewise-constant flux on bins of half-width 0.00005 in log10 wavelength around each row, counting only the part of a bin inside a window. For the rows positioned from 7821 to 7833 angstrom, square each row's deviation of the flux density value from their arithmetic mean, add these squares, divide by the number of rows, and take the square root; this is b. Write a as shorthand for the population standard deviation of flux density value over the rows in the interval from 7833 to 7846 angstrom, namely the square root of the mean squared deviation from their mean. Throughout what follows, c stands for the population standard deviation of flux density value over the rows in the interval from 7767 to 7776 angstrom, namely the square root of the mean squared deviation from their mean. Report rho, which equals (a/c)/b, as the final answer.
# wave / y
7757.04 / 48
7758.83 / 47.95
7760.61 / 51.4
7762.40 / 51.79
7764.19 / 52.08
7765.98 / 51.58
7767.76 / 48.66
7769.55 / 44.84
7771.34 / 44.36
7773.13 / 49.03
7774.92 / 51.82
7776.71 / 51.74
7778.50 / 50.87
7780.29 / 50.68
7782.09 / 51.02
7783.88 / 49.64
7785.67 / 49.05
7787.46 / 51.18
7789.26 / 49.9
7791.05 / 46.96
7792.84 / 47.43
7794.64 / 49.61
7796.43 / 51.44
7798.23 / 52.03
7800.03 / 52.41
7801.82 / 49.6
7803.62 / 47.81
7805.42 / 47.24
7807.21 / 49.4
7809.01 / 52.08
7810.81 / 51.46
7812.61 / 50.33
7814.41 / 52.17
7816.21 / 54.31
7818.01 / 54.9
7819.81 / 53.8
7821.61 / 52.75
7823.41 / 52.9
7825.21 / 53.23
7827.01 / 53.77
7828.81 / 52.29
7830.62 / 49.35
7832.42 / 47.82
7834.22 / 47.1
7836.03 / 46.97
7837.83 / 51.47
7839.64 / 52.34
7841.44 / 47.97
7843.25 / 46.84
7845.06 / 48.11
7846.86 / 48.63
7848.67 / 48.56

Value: 0.4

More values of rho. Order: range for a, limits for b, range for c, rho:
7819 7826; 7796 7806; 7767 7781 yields 0.1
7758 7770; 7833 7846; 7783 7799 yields 0.7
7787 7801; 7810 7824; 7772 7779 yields 1.2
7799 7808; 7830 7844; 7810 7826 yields 0.7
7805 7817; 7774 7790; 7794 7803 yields 2.0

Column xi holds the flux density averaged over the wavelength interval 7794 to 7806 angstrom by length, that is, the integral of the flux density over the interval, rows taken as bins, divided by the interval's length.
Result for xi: 50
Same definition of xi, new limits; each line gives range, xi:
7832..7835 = 47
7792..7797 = 49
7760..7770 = 50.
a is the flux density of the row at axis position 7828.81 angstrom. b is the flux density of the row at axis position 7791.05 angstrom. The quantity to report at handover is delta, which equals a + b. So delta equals 99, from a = 52.29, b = 46.96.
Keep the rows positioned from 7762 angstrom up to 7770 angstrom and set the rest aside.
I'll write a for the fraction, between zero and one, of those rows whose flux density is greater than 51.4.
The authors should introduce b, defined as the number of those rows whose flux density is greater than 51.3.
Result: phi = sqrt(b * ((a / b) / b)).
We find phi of 0.447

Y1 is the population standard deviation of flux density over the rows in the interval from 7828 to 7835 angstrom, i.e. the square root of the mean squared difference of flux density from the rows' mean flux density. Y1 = 1.99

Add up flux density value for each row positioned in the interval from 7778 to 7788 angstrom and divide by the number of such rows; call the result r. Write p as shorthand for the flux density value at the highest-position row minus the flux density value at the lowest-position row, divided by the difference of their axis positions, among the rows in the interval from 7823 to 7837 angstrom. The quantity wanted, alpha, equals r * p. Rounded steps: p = -0.47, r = 50.4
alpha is -24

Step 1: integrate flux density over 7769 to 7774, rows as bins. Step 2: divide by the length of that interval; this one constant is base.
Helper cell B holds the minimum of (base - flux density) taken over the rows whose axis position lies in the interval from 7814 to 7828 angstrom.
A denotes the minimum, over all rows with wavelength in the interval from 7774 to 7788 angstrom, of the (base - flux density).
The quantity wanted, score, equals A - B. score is 3.1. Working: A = -5.68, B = -8.8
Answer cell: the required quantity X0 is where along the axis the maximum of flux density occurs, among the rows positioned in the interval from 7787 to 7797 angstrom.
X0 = 7796.43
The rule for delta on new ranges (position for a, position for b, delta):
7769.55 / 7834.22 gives 92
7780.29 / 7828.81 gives 103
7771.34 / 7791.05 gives 91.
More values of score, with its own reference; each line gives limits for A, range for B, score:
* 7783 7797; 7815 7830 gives 3.5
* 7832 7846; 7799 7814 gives 0.1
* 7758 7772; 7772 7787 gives -0.3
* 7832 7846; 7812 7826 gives 2.6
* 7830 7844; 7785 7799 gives -0.3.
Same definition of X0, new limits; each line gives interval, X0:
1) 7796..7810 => 7800.03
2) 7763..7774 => 7764.19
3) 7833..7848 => 7839.64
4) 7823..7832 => 7827.01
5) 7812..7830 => 7818.01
